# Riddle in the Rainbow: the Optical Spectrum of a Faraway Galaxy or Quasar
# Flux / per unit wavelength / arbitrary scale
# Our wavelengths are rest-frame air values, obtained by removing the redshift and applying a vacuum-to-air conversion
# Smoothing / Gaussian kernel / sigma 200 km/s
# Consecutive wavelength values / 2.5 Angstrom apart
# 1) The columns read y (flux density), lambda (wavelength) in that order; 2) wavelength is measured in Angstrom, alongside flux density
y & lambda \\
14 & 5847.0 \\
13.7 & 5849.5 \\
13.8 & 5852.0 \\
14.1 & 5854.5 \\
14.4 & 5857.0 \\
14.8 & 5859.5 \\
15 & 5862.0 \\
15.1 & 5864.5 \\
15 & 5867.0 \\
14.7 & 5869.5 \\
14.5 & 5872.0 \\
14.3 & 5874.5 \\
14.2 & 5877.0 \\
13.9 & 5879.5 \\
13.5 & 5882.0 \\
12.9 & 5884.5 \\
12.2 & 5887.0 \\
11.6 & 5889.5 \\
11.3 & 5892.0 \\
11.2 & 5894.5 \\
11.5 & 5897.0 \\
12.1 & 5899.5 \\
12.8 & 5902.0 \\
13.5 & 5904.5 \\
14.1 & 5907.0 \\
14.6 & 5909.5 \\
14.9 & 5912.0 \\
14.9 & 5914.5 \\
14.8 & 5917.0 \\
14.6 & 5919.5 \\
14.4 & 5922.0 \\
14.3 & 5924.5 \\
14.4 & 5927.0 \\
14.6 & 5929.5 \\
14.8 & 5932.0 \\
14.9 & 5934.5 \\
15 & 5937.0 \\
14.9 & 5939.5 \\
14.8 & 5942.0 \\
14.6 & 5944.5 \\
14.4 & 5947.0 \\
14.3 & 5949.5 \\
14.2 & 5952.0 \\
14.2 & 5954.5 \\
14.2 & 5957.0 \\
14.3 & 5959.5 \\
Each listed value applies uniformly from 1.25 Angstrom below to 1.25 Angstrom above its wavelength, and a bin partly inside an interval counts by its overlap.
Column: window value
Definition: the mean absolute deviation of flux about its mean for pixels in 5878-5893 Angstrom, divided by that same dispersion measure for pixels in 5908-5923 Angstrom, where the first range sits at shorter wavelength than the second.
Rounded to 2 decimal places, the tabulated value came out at 5.20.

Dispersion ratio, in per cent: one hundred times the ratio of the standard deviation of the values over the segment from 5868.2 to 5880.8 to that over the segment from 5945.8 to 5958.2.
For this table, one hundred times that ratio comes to 339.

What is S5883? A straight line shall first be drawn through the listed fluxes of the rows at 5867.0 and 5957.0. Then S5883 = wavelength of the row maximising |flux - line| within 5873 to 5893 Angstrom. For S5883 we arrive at 5892.0 Angstrom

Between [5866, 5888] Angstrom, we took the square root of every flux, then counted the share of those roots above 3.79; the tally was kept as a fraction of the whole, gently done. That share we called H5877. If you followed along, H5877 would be 0.33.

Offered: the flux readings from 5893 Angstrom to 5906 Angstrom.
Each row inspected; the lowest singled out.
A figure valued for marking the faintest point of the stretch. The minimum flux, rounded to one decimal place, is 11.2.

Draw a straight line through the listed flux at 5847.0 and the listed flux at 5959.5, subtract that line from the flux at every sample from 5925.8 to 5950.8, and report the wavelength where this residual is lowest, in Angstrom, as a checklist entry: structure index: 5949.5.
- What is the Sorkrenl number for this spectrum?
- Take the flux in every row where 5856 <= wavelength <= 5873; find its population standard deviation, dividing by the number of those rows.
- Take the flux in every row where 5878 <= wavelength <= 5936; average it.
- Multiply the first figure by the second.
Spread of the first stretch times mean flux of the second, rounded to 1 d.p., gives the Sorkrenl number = 3.4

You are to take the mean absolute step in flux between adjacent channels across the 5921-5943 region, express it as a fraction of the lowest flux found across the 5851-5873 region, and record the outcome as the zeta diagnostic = 0.0091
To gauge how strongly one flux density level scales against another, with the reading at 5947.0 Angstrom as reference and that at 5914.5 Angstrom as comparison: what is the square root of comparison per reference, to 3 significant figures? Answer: 1.02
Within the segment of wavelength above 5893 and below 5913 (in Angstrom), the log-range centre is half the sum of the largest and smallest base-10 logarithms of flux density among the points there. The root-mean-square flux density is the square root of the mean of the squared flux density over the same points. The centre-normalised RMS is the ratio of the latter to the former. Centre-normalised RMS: 11.8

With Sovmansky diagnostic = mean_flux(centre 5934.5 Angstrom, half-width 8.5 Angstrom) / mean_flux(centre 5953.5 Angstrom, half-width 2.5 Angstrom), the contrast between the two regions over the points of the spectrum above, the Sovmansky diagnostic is 1.04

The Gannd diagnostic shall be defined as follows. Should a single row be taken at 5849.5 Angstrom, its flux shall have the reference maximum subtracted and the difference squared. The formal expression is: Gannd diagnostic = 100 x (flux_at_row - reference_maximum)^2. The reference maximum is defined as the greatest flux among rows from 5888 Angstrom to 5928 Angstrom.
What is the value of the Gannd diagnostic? 144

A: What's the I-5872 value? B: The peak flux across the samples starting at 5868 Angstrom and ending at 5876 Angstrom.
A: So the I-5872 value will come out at 14.7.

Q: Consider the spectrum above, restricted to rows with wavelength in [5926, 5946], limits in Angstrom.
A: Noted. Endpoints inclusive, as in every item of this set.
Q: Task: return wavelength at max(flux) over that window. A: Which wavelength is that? 5937.0 Angstrom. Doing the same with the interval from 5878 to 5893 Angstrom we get 5879.5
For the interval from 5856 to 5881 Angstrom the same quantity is 5864.5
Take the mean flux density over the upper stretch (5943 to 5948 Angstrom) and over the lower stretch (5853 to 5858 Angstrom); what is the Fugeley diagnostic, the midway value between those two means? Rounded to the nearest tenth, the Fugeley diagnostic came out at 14.4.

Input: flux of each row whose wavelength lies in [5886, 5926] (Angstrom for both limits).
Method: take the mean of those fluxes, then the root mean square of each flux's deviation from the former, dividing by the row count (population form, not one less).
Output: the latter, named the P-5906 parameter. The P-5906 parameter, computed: 1.4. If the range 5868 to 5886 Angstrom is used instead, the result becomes 0.6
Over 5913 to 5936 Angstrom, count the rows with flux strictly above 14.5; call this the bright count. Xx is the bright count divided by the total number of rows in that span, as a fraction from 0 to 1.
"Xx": 0.67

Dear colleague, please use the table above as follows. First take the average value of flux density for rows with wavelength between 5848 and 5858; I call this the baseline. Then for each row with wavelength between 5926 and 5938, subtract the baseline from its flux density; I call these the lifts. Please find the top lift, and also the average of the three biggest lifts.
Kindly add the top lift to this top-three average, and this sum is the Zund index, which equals 1.9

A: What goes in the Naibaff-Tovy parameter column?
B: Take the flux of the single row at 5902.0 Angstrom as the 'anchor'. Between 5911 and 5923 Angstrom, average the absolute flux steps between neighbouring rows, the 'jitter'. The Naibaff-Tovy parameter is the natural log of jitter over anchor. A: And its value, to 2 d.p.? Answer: -4.63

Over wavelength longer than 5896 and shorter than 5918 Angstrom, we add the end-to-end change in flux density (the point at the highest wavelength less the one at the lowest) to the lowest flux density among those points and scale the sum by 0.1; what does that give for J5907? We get 1.5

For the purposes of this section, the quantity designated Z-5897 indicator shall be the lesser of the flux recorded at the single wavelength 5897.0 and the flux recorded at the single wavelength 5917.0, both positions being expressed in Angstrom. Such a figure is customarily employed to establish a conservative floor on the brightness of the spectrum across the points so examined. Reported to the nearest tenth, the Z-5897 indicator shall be 11.5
